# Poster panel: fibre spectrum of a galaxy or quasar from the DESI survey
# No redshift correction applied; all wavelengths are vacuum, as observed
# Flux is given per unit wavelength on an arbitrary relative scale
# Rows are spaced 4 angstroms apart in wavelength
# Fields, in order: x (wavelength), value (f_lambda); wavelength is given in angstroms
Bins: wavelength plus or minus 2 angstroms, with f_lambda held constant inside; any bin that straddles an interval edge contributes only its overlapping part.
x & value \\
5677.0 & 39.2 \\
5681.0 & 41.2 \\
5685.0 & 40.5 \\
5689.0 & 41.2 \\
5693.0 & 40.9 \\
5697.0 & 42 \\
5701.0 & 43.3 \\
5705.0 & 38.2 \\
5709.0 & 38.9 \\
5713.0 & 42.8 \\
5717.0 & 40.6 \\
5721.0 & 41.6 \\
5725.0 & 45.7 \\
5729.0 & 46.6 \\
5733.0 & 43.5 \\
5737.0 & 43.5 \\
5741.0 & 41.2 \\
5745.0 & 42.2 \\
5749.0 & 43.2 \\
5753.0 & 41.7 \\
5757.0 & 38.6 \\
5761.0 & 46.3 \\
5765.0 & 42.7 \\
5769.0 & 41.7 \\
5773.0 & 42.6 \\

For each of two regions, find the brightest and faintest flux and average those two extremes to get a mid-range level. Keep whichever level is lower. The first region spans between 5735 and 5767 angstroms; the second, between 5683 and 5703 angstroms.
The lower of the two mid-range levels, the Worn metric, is 41.9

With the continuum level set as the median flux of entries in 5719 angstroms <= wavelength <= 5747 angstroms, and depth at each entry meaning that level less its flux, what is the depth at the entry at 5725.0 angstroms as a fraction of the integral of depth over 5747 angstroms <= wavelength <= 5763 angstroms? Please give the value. -0.13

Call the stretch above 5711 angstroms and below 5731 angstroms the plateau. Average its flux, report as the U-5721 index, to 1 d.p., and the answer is 43.5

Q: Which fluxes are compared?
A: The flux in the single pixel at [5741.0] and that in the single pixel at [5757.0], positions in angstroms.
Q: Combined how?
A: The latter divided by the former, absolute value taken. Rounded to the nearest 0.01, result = 0.94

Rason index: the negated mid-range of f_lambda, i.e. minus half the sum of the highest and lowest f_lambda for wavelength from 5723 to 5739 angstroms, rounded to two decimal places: -45.05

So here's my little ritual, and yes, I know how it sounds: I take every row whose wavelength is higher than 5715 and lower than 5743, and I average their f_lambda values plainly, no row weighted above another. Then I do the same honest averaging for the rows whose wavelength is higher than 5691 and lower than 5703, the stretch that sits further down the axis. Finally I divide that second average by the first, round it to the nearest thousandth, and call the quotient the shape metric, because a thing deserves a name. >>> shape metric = 0.973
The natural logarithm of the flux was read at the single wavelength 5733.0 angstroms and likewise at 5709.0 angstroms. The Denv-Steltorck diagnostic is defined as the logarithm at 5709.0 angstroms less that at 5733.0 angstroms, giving -0.11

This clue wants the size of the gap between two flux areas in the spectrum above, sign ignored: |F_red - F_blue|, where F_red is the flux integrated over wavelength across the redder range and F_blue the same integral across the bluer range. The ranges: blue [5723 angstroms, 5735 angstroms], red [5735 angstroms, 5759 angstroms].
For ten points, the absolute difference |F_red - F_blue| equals 458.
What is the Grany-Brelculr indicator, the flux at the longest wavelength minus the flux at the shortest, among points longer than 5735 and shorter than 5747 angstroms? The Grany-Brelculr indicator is -1.3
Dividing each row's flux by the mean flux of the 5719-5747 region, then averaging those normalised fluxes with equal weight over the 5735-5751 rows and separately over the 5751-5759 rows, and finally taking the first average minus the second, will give 0.055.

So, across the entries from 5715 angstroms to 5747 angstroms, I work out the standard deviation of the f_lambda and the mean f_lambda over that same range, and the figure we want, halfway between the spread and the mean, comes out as 22.6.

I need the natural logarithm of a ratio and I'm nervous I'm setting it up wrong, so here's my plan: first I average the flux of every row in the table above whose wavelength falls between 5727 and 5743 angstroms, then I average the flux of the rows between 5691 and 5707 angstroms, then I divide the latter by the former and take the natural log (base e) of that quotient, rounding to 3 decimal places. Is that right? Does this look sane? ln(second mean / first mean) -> -0.061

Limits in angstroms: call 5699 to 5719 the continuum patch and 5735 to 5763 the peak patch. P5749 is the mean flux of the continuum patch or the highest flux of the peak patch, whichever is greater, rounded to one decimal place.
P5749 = 46.3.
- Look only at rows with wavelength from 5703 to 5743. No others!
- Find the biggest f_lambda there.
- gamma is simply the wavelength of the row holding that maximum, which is 5729.0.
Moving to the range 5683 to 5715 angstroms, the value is 5701.0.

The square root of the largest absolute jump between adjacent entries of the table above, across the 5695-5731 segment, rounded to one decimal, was 2.3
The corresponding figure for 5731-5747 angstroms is 1.5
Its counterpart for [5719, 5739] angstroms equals 2.0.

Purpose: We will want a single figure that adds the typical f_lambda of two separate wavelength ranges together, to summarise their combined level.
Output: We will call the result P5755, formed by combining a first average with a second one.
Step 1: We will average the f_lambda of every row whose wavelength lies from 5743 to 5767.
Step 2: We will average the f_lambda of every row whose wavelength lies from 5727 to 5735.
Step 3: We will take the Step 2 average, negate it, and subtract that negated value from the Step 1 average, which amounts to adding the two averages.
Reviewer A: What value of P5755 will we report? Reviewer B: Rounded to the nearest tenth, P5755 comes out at 87.5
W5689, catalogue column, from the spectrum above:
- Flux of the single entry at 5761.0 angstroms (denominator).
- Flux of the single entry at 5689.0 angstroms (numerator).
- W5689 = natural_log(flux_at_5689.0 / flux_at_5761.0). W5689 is -0.12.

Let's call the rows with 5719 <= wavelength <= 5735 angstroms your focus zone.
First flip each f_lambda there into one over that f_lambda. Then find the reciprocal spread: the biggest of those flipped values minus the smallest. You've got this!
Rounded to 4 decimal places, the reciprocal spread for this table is 0.0026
